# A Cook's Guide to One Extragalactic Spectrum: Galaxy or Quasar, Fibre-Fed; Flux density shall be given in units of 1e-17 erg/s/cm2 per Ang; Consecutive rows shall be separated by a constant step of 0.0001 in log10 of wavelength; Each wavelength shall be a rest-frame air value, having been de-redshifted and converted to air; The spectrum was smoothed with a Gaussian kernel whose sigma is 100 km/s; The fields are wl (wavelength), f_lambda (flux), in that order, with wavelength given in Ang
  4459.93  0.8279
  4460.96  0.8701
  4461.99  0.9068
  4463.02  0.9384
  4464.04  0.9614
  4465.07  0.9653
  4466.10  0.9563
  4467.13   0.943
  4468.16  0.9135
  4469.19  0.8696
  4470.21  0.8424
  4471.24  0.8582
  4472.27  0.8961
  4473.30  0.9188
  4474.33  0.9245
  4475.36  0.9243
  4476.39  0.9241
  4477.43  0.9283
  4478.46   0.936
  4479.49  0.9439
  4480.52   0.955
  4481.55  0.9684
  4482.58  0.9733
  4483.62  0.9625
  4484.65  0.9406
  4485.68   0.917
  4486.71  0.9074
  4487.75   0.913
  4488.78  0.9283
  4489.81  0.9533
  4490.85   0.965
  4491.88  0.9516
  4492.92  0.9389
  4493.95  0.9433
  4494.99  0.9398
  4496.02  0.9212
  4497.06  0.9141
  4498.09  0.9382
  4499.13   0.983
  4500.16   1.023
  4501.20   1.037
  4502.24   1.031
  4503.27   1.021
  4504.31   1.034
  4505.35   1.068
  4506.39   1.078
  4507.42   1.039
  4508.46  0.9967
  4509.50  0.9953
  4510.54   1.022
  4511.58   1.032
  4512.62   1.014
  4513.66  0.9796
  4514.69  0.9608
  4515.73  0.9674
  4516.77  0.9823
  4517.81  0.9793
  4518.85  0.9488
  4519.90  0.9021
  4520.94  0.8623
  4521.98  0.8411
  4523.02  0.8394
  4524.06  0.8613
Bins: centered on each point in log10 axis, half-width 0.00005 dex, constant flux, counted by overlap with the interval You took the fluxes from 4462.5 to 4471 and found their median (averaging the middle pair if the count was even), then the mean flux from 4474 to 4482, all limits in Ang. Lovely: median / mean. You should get 1.00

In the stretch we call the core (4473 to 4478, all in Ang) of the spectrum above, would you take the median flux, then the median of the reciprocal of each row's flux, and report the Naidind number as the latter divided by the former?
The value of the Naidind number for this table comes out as 1.17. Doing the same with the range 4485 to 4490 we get 1.19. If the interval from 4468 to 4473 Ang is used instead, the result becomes 1.32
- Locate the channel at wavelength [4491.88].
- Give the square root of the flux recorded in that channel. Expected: 0.98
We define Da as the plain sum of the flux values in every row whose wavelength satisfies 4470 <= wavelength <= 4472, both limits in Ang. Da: 1.70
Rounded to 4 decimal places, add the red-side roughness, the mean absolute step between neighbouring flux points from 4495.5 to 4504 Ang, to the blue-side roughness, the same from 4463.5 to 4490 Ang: 0.0357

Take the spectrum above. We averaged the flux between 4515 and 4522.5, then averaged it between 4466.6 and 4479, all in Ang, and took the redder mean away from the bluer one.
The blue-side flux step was -0.020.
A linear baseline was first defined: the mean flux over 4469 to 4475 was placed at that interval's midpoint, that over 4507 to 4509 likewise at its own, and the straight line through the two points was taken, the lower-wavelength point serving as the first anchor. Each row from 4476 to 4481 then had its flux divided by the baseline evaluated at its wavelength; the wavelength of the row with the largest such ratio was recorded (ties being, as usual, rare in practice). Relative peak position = 4480.52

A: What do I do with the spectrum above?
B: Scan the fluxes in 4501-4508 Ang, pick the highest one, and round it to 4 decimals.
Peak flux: 1.0780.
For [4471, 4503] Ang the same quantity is 1.0370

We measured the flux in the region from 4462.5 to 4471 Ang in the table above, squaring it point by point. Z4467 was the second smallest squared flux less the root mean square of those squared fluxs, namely -0.10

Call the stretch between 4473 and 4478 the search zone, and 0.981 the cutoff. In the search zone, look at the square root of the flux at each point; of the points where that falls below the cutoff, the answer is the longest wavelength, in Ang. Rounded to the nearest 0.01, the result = 4477.43 Ang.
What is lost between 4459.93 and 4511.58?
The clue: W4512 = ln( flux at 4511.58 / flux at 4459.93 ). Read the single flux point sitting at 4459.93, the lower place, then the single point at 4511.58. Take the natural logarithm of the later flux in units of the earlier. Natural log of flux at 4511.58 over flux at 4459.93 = 0.22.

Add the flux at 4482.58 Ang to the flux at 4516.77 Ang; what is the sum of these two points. 1.96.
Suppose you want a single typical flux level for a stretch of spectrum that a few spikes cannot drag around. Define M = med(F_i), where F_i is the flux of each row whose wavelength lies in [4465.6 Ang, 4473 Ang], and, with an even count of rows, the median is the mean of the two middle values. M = 0.90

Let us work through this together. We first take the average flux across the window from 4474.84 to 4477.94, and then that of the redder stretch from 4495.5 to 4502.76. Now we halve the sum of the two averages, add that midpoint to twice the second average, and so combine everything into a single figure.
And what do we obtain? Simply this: 2.91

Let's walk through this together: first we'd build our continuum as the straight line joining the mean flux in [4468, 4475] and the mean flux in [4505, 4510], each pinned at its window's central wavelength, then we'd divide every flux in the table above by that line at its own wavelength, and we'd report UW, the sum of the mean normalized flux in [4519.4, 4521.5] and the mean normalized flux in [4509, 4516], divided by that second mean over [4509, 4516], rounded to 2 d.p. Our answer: 1.86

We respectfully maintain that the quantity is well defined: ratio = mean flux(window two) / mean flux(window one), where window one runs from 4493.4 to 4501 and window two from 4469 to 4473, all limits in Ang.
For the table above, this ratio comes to 0.91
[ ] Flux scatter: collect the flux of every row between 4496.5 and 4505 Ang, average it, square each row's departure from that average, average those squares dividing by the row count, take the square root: 0.0446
